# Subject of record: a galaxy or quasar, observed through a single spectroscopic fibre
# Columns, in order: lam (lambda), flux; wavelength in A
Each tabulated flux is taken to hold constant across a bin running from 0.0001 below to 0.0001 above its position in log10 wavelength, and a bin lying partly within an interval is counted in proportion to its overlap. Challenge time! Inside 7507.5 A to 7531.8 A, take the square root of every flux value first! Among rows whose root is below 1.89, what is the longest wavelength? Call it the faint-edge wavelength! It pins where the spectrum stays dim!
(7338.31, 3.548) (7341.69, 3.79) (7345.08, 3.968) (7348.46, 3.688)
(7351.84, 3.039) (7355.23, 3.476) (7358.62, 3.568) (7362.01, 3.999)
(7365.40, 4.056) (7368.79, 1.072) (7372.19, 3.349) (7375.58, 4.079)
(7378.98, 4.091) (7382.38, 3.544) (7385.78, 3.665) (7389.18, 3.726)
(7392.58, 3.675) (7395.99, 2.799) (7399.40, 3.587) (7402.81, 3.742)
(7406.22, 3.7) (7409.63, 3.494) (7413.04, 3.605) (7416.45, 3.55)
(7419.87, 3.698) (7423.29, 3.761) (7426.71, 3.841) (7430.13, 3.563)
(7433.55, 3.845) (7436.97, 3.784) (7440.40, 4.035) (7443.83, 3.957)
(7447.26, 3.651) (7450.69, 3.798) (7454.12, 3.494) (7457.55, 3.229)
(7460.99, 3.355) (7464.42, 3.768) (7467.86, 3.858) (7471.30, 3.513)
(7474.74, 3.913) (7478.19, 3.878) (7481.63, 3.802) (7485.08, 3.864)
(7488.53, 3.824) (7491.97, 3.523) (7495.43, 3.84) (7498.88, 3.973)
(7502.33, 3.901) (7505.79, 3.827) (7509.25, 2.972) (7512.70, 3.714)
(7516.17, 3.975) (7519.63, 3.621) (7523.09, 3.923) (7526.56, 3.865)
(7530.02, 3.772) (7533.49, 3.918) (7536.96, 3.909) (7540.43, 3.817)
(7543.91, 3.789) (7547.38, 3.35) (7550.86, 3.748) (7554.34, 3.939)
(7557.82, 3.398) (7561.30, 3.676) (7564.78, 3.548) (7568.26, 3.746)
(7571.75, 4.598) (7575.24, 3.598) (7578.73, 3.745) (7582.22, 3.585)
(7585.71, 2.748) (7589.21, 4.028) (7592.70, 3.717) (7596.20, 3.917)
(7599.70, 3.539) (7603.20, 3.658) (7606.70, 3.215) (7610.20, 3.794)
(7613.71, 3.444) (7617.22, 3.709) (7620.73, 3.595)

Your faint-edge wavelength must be 7509.25 A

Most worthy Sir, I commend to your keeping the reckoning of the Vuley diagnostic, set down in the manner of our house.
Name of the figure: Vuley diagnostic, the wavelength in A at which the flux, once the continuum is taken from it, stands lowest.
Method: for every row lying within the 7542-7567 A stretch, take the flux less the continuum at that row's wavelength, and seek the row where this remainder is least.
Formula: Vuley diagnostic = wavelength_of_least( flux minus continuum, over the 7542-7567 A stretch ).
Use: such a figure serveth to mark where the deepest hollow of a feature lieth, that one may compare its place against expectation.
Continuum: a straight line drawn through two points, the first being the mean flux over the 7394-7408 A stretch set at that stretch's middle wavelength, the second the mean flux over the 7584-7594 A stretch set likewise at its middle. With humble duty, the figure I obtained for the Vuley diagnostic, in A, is 7547.38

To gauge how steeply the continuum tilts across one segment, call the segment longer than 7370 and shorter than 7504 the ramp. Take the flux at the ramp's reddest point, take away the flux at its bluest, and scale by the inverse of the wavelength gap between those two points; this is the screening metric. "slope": 0.0042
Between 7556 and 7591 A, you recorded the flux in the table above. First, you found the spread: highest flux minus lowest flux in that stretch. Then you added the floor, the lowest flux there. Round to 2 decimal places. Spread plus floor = 4.60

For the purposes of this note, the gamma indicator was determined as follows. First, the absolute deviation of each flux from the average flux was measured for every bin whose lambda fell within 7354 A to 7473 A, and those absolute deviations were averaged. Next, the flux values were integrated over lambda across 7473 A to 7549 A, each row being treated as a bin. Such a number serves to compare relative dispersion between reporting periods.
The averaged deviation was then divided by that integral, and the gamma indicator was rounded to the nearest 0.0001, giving 0.0010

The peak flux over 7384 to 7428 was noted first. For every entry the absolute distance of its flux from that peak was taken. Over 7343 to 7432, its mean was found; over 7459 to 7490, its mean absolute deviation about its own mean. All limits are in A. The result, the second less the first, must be -0.24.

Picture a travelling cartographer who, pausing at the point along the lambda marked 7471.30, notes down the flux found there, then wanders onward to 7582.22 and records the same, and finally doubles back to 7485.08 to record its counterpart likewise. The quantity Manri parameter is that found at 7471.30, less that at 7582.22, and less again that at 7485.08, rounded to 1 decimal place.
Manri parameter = -3.9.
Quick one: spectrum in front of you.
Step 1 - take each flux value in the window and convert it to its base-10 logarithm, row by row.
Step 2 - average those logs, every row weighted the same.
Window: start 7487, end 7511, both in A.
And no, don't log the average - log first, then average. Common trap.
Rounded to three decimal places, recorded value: 0.566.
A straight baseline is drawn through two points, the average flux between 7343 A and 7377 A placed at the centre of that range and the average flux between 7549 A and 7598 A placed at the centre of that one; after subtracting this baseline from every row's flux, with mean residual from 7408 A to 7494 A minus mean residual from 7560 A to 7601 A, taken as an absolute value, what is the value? 0.17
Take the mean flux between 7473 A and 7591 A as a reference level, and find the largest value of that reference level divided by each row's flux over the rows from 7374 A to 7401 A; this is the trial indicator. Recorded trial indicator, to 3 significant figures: 1.34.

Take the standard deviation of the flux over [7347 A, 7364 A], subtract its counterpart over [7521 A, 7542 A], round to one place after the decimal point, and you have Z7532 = 0.3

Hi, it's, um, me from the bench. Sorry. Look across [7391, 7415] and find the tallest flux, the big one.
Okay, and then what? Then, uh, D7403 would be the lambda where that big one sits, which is 7402.81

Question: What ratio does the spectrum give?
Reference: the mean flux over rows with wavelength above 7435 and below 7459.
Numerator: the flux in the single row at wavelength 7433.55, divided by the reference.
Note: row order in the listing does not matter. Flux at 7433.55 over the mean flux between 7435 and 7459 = 1.04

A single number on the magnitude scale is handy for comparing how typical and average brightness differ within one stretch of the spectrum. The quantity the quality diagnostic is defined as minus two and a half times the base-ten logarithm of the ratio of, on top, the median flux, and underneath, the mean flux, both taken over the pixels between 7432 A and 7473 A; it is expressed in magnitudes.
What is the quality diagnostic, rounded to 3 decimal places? -0.025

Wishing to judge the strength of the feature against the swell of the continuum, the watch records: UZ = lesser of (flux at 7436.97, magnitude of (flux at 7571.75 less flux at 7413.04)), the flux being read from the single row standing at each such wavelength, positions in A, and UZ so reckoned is 0.99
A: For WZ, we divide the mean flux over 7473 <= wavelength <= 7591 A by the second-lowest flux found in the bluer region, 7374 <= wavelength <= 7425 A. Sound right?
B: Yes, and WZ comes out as 1.07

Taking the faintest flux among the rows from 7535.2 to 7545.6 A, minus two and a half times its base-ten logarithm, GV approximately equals -1.45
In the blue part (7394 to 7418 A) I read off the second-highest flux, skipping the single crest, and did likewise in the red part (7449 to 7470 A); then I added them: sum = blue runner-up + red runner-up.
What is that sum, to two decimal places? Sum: 7.50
